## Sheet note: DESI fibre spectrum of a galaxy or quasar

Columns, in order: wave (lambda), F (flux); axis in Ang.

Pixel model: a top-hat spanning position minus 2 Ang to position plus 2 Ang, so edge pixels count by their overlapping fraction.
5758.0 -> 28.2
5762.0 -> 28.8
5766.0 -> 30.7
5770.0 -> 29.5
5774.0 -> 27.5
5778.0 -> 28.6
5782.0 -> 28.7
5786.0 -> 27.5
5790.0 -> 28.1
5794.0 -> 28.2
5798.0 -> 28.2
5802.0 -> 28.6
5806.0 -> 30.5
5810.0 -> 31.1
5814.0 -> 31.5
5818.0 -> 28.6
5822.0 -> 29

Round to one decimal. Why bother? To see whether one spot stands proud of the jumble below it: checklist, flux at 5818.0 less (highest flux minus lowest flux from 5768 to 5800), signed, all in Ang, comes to 26.6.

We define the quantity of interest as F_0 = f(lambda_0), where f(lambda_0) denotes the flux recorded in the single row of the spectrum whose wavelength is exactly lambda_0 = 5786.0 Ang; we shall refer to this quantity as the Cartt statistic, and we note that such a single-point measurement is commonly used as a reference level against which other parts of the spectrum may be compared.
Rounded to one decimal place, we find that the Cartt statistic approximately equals 27.5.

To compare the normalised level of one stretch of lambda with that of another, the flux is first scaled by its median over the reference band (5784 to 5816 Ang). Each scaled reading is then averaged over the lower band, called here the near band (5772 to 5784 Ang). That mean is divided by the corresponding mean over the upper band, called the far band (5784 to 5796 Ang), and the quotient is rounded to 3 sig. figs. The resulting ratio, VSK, 1.01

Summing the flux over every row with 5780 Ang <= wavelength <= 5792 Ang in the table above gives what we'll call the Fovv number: 84.3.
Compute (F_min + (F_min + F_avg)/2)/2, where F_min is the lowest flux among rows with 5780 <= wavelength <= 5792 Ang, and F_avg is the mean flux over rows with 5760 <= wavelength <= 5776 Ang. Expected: 27.9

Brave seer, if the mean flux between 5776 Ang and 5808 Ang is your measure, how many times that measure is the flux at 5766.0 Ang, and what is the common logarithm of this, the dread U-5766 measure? 0.032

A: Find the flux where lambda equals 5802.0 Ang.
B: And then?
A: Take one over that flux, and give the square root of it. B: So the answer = 0.187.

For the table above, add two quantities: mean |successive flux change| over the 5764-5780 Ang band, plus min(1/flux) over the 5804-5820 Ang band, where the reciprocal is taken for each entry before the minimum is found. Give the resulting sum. 1.5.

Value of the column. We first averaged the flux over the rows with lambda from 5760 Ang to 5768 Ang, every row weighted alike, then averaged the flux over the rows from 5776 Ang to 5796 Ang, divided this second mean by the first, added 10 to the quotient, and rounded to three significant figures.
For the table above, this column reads 10.9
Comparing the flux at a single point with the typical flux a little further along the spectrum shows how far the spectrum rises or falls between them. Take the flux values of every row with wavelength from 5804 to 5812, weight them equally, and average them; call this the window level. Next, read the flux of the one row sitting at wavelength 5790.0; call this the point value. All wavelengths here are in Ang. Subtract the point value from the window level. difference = 2.7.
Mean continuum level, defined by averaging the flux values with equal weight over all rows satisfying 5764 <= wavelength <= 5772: 30.1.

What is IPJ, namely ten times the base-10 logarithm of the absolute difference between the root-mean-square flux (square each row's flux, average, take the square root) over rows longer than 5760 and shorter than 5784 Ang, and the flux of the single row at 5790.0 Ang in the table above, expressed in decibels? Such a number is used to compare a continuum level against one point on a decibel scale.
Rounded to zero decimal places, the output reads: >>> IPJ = -1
